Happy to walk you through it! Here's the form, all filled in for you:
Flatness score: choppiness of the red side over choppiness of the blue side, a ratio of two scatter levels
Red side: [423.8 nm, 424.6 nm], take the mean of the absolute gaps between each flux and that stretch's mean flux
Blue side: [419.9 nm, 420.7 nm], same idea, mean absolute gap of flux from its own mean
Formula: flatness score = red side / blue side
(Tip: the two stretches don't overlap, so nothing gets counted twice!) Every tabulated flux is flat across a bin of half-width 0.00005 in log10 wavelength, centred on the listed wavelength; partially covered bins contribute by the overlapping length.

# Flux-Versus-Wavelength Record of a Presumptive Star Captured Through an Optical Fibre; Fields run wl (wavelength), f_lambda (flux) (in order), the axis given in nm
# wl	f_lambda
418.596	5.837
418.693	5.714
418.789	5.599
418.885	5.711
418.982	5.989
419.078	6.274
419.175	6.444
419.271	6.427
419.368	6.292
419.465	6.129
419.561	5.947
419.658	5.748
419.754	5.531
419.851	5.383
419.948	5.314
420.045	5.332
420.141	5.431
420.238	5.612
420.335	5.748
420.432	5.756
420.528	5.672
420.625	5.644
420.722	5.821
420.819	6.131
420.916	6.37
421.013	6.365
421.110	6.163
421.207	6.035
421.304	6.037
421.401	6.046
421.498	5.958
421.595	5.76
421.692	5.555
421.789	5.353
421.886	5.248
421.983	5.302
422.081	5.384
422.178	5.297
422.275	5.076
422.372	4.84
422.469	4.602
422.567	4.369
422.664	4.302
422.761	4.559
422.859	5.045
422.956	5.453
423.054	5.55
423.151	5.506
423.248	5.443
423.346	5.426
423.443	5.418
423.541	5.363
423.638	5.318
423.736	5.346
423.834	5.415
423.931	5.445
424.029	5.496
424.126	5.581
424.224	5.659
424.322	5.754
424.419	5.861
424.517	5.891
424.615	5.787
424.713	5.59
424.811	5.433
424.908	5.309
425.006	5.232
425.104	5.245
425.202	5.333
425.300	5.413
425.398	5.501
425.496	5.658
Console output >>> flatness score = 1.00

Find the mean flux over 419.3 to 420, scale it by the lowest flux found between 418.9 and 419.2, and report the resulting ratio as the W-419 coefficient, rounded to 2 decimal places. 0.96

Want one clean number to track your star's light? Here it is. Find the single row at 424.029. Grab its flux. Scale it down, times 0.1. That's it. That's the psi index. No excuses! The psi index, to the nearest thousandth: 0.550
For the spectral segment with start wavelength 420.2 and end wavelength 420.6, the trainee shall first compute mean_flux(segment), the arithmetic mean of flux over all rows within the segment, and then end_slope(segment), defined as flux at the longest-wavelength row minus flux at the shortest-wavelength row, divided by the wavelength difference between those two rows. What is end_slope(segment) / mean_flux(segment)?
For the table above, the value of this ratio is 0.04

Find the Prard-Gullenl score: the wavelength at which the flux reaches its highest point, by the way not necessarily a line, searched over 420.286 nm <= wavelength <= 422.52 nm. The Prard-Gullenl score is 420.916 nm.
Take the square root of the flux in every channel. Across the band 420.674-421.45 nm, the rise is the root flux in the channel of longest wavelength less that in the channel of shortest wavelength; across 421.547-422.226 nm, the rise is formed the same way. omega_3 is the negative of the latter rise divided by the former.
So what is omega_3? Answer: 2.1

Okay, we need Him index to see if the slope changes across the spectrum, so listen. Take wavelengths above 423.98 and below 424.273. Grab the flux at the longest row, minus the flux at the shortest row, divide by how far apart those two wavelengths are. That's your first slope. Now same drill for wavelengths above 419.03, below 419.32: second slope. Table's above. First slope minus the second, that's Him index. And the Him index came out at 0.0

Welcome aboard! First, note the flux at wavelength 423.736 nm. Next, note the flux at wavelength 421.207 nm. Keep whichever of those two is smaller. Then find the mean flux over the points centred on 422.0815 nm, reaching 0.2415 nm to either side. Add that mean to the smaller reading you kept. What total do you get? 10.6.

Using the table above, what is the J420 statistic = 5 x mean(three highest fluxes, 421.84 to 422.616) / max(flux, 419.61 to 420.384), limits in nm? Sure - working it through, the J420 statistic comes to 4.6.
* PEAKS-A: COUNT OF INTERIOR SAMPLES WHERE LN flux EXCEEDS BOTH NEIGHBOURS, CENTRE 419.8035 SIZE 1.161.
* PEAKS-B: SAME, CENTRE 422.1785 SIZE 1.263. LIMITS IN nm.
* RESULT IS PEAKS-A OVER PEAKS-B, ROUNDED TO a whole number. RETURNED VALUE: 0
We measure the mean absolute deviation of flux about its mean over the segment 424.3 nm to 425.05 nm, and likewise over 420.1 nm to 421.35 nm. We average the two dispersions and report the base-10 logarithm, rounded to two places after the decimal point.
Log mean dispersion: -0.63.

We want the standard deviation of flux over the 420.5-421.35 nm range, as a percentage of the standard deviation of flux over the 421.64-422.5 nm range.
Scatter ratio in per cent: 90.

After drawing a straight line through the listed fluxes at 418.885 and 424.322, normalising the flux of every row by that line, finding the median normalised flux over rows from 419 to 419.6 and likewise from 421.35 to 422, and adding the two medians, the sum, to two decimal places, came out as 2.07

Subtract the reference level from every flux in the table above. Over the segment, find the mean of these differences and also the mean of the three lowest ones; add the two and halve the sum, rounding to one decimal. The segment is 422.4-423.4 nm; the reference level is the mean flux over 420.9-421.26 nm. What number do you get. -1.5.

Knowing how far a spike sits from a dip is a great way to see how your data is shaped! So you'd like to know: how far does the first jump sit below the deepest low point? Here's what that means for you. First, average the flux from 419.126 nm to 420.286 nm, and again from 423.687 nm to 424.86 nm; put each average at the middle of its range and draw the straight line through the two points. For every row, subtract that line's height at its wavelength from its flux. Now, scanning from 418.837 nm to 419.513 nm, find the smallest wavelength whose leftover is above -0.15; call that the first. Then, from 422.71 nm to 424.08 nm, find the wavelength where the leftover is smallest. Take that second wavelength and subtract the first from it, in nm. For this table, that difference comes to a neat 3.88 nm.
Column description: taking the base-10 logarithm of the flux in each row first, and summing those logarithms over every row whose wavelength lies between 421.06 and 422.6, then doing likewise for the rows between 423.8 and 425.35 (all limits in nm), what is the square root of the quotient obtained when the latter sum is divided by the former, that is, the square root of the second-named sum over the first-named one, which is 1.01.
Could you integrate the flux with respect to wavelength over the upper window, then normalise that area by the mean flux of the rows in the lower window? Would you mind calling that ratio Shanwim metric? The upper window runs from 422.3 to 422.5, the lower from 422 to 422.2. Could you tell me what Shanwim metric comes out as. 0.2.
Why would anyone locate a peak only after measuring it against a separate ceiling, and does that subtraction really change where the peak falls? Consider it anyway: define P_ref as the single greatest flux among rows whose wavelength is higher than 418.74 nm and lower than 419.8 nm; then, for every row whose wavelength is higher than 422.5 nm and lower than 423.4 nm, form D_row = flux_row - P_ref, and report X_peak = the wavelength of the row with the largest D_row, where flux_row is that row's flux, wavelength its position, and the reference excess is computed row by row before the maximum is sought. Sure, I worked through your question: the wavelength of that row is 423.054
